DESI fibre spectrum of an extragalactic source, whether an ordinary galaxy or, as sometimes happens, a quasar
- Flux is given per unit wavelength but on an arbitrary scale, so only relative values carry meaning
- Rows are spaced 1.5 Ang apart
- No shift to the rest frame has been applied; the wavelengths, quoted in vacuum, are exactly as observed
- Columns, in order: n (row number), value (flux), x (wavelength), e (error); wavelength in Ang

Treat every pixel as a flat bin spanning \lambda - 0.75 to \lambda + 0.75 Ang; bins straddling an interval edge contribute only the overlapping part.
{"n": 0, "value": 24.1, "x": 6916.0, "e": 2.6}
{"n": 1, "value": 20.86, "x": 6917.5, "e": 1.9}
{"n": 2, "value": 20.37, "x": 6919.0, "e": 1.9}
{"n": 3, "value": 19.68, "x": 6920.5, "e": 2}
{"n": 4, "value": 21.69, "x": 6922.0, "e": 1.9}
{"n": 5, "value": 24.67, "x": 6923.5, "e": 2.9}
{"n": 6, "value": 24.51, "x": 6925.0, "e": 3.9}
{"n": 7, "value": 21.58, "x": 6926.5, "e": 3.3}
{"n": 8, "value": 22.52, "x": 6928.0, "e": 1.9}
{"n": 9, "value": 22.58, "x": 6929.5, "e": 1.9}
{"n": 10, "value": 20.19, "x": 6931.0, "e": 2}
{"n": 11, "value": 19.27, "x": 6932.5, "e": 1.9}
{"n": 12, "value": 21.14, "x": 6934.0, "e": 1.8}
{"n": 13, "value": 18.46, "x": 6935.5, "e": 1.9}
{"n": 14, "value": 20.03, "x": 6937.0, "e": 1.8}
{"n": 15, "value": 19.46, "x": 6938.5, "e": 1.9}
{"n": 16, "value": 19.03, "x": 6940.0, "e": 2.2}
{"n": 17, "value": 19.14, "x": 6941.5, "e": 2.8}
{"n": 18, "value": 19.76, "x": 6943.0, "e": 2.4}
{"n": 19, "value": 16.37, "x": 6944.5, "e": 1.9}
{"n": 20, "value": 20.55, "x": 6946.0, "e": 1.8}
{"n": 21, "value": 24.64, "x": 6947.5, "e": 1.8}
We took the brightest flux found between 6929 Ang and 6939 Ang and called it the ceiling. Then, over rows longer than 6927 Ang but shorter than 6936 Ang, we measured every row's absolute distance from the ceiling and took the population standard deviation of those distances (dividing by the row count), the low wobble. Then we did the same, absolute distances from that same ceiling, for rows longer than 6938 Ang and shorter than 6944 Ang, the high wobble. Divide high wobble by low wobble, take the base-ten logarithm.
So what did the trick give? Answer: -0.73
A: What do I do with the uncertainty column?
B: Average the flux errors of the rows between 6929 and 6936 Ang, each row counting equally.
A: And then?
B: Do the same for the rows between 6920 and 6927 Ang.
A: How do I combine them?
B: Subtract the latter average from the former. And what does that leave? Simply -0.9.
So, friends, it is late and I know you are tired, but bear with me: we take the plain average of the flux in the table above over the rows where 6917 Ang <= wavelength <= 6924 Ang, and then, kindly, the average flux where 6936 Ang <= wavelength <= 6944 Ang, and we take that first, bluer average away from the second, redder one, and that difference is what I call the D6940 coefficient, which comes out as -2.0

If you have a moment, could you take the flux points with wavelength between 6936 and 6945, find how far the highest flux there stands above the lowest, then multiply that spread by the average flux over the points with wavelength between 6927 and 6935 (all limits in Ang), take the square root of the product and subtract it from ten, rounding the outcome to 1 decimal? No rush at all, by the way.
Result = 1.2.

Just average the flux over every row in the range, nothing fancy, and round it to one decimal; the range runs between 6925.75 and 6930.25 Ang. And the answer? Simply 22.2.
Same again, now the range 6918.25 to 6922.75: 20.6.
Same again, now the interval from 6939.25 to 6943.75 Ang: 19.3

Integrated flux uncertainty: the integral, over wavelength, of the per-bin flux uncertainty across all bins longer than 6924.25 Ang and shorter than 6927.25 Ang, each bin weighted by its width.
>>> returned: 10.8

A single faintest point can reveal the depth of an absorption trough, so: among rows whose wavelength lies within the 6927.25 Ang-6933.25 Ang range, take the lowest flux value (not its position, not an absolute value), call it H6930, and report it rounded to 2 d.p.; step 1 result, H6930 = 19.27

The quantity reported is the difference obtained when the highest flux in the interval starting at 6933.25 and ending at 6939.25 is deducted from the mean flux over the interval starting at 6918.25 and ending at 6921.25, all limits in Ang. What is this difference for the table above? -1.1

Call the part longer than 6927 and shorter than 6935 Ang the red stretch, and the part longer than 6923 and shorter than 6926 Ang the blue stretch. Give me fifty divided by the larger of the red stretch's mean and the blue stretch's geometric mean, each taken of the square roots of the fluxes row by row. 10.1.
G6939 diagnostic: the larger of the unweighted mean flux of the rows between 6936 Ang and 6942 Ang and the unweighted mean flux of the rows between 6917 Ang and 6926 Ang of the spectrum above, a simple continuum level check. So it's 22.0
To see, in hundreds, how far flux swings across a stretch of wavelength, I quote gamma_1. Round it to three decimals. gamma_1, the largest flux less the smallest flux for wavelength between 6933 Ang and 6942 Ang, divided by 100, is 0.027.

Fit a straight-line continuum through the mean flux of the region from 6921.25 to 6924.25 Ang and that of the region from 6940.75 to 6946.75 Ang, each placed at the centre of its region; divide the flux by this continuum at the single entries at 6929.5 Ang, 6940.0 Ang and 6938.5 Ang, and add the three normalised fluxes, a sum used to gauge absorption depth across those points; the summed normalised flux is 2.973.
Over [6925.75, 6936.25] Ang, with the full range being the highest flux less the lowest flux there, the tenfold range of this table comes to 41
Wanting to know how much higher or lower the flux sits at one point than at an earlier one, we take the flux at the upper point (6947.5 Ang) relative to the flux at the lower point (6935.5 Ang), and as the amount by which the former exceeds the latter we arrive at 6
